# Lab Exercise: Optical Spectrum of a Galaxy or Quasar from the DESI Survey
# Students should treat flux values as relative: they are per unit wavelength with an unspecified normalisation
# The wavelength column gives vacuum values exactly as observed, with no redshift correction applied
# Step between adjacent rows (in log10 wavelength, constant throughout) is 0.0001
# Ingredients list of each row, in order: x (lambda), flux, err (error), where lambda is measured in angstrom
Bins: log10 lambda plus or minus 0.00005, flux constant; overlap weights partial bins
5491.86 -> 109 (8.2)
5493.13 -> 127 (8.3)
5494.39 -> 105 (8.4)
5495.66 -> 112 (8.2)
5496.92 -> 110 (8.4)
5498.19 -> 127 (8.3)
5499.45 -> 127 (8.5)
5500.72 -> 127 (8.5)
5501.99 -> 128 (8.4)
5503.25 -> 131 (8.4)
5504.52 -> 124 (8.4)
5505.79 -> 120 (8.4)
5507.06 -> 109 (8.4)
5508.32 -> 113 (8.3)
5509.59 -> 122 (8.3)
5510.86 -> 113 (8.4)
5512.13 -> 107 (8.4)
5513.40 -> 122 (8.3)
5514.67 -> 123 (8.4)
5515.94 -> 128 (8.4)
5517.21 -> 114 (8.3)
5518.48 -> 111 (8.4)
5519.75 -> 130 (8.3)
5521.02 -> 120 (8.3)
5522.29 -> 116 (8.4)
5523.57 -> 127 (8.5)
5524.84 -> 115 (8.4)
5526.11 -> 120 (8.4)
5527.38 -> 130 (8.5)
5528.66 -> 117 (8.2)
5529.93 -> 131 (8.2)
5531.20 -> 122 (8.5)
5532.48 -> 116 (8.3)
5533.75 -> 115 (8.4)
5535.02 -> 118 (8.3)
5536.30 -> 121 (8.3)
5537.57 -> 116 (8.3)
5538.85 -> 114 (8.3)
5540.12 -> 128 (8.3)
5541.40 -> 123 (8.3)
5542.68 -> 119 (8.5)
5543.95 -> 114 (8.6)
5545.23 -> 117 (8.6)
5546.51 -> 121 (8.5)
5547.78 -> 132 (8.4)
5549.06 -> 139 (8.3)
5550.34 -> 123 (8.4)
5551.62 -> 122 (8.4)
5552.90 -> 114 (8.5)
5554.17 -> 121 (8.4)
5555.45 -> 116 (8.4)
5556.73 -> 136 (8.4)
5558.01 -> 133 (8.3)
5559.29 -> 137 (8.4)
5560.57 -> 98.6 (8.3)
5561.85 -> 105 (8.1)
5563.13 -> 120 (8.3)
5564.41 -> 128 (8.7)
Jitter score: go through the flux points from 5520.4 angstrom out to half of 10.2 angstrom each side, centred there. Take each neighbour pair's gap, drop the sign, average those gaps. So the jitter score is 10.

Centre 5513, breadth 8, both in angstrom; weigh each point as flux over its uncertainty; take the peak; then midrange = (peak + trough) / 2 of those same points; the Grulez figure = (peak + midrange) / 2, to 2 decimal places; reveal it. 14.61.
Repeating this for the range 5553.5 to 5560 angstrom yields 15.68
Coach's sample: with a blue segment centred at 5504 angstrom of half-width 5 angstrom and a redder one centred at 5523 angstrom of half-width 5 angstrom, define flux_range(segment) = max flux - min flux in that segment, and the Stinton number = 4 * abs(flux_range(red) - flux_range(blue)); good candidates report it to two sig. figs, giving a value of 12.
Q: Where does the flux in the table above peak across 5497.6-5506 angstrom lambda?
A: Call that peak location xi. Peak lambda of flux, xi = 5503.25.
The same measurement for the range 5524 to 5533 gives 5529.93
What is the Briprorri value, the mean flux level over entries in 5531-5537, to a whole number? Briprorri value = 118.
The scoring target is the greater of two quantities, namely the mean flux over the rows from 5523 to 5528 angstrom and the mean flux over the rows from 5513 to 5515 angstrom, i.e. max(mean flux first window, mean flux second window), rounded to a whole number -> 123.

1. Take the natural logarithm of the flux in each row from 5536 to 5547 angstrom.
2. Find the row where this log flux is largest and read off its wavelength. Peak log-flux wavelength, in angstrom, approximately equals 5540.12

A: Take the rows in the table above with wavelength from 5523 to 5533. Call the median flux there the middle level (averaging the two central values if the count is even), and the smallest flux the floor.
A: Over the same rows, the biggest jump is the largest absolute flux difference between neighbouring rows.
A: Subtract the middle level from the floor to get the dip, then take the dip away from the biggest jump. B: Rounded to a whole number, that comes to 20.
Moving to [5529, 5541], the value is 18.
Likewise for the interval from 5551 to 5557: 27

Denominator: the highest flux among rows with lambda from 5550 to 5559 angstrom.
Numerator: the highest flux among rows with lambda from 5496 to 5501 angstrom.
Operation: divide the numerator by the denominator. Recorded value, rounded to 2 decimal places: 0.93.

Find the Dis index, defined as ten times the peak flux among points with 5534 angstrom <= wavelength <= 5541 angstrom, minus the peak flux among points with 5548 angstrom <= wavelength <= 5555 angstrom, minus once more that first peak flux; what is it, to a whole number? 1013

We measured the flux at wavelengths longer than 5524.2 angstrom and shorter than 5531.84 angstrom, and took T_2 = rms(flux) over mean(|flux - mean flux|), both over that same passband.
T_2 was 23.0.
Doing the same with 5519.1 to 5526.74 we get 25.4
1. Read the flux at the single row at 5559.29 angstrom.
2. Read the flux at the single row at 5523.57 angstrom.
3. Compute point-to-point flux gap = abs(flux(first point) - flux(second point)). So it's 10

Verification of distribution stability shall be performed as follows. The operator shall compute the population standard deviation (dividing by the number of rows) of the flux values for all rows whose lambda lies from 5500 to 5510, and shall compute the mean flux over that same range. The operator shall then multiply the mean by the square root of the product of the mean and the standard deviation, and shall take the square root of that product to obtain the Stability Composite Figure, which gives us 59.8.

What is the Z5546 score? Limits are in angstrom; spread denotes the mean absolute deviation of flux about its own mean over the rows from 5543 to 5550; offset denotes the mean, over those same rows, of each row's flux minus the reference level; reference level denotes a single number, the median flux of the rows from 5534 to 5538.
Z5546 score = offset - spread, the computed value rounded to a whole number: -2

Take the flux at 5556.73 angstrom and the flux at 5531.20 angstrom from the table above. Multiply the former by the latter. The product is 16592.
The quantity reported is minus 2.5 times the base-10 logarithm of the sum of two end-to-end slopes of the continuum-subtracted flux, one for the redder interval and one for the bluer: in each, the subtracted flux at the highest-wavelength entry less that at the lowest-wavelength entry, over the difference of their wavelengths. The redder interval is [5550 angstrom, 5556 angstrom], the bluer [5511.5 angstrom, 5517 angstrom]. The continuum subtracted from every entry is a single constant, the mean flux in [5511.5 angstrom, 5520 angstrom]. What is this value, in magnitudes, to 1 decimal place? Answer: -1.5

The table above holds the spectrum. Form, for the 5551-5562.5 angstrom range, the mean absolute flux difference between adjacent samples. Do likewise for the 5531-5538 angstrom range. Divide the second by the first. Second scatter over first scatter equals 0.31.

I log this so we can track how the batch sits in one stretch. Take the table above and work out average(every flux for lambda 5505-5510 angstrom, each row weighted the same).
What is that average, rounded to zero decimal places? 116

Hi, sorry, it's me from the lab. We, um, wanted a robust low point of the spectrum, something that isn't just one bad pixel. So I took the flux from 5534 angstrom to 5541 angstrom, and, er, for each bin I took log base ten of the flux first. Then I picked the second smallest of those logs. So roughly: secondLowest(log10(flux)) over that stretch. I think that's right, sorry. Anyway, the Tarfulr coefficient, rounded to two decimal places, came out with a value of 2.06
